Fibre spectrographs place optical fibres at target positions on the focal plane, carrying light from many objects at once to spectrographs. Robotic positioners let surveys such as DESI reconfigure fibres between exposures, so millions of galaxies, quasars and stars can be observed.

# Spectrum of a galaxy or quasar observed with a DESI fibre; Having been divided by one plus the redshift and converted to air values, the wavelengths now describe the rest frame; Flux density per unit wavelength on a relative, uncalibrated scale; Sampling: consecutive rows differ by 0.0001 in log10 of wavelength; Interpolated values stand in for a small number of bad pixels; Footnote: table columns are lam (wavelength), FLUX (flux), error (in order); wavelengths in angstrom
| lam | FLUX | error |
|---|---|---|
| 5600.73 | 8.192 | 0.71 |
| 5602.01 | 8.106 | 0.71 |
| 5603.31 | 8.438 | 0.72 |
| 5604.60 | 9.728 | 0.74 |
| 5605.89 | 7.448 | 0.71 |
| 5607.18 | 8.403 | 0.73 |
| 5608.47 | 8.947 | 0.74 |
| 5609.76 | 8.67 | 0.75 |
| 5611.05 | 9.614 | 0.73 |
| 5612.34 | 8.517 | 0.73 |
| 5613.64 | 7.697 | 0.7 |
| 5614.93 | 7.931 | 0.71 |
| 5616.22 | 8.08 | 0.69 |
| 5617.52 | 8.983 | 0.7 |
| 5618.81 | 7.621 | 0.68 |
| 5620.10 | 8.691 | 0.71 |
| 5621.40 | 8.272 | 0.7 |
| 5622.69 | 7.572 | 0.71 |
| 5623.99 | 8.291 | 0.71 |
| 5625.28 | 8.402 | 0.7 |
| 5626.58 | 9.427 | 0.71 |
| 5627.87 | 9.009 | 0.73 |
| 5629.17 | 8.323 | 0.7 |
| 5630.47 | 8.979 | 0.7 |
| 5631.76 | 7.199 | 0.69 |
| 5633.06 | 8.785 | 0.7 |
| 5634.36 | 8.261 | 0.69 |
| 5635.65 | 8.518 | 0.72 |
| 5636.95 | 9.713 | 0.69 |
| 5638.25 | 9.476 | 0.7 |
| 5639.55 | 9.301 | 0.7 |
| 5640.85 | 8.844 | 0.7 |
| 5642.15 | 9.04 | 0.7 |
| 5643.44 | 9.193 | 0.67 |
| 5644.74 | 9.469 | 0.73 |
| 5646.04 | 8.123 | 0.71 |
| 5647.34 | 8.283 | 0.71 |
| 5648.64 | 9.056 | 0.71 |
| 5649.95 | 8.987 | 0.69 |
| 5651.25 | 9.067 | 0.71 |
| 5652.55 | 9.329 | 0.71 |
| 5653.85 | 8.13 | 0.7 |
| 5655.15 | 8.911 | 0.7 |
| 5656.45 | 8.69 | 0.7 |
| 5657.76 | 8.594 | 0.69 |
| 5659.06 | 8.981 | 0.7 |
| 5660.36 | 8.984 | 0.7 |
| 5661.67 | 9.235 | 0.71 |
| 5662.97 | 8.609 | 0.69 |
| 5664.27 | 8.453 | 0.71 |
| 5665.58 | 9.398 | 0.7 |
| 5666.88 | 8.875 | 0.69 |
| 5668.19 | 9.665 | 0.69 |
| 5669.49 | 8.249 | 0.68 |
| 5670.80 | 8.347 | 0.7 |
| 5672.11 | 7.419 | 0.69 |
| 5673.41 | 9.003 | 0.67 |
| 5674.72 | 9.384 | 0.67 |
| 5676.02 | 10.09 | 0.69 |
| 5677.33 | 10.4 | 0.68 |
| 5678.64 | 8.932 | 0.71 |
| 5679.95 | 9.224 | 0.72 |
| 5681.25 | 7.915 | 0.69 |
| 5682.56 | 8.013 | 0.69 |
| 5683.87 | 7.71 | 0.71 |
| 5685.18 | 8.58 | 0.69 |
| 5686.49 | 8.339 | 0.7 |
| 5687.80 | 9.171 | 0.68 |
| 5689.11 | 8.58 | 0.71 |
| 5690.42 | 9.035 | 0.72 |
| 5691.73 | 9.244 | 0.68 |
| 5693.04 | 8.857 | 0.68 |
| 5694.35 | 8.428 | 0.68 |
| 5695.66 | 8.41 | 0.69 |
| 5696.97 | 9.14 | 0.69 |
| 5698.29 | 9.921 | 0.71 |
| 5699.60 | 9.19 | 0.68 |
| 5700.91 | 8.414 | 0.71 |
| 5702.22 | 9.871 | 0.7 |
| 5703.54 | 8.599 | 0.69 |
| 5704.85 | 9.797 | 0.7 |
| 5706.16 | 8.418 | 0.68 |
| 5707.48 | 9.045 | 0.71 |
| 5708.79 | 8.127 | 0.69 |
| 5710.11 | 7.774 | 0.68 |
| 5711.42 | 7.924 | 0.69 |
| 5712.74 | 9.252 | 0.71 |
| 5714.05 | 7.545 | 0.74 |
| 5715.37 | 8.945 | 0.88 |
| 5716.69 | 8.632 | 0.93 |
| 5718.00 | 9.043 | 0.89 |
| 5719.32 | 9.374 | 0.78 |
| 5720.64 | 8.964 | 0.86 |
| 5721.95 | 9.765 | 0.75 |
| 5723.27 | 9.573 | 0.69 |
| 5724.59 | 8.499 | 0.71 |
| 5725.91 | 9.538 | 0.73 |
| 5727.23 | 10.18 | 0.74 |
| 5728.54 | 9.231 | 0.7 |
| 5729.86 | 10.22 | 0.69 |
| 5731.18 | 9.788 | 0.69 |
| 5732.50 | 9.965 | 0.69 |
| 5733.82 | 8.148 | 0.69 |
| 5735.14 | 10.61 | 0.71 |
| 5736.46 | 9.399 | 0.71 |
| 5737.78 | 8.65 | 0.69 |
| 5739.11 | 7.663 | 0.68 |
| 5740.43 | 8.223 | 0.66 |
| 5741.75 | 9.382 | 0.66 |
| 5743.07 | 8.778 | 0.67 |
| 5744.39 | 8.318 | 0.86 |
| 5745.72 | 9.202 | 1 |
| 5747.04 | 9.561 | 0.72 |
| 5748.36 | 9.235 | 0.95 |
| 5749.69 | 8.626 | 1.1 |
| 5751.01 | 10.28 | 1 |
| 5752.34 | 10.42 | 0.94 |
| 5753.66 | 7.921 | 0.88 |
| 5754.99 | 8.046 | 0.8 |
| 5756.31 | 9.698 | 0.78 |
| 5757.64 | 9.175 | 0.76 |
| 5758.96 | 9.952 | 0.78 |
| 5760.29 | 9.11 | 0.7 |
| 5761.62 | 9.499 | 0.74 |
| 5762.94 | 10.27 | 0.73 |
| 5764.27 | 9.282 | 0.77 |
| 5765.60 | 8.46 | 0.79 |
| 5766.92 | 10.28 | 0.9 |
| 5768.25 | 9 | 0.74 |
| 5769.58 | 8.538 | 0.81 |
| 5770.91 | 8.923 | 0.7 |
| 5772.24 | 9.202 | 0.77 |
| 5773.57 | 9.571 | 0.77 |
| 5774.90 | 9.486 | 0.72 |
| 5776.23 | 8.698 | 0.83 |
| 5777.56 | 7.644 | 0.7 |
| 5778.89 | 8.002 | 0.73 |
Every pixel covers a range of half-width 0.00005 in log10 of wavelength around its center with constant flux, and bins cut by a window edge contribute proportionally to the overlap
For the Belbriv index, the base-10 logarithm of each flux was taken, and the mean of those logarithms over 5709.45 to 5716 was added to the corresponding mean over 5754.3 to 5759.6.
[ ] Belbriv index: 1.880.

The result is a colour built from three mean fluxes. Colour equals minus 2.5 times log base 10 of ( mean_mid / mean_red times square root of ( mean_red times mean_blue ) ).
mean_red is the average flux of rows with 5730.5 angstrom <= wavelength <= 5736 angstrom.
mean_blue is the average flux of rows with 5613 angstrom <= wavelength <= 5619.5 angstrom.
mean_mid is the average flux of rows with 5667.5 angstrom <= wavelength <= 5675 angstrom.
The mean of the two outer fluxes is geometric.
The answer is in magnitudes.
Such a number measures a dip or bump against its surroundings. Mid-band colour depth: -2.25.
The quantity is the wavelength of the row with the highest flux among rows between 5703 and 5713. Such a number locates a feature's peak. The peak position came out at 5704.85 angstrom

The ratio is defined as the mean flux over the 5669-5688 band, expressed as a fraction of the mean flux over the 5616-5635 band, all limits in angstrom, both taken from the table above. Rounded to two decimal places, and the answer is 1.04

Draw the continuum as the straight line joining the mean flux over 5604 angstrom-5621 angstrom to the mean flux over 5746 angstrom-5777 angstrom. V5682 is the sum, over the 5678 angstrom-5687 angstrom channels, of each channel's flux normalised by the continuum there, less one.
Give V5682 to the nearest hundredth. -0.37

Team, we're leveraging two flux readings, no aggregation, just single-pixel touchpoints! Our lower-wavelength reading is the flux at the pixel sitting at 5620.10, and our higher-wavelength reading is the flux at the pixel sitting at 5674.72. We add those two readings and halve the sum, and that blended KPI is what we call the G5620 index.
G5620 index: 9.0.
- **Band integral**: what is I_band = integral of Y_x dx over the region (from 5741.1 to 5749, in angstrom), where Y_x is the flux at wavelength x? 72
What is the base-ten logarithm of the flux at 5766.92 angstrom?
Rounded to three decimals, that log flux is 1.012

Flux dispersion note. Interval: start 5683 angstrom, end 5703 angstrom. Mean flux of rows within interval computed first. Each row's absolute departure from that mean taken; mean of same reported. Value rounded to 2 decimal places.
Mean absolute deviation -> 0.47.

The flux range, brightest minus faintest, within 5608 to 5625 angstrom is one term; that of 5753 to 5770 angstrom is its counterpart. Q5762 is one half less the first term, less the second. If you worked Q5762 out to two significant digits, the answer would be -3.9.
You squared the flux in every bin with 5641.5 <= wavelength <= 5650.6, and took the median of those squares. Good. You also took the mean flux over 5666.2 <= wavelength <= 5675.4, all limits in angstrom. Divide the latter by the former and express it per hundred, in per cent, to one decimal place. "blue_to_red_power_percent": 10.7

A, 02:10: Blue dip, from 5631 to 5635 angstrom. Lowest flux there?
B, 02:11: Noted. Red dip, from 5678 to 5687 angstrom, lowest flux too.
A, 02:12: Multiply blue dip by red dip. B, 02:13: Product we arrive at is 56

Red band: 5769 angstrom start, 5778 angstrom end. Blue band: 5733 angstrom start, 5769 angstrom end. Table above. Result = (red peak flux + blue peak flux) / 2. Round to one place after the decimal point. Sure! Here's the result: 10.1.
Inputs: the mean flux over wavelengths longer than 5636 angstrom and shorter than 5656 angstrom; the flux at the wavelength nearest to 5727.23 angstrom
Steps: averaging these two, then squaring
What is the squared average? 92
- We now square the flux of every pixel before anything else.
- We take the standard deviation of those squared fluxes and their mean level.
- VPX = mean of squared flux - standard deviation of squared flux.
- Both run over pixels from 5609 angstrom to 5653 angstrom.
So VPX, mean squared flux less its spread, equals 65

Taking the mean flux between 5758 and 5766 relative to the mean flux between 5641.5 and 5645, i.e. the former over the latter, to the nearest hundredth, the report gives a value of 1.02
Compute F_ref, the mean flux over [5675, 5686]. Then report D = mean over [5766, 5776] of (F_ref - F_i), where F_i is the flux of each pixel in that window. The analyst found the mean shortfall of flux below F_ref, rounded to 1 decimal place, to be -0.4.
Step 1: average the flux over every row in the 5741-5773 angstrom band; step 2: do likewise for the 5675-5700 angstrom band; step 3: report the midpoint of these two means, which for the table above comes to 9.06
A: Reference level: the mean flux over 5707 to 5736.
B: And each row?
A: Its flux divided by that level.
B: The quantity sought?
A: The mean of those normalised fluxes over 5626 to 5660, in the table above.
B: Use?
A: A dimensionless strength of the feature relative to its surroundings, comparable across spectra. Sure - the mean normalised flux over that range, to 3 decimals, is 0.971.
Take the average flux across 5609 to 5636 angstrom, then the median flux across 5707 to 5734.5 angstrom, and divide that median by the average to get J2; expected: 1.074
